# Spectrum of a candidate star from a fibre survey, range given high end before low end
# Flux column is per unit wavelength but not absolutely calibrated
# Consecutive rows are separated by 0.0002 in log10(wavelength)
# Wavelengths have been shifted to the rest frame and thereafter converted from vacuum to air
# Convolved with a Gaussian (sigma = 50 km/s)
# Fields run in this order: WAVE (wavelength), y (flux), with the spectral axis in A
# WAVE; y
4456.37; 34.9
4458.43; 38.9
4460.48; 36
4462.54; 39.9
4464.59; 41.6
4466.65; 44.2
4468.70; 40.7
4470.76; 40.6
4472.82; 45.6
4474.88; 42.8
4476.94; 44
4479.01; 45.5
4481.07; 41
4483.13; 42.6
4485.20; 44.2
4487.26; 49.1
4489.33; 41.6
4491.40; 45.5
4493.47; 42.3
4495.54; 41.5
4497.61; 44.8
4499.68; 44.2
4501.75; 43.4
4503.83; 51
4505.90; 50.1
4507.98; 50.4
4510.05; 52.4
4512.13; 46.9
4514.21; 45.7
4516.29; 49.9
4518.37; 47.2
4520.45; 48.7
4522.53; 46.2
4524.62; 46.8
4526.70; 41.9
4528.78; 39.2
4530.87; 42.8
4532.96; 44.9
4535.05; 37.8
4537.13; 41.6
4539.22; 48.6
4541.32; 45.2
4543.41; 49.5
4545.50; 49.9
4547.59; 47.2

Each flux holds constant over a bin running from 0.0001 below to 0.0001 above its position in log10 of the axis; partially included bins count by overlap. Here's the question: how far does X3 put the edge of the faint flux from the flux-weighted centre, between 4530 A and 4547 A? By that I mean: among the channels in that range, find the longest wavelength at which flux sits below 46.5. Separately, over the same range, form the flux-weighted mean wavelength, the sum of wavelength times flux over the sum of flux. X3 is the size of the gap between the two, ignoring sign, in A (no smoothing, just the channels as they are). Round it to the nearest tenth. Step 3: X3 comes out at 2.8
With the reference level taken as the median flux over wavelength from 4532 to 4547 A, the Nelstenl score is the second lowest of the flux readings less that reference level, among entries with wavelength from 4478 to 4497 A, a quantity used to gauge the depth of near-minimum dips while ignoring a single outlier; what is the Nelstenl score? -3.7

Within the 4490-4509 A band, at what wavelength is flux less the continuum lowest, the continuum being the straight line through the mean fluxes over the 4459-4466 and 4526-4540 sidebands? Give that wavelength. 4495.54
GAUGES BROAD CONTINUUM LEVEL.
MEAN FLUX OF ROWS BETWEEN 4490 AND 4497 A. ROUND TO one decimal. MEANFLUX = 43.1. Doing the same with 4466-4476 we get 42.8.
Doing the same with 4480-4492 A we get 44.0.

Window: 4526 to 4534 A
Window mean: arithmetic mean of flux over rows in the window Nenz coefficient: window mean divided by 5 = 8.44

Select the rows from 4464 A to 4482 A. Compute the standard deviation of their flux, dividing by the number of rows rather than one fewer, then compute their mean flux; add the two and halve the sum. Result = 22.4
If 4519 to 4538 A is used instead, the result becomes 23.4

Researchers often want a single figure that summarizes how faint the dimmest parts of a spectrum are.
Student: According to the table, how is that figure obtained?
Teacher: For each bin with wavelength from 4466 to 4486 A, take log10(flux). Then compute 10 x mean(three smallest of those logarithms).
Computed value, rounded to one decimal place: 16.1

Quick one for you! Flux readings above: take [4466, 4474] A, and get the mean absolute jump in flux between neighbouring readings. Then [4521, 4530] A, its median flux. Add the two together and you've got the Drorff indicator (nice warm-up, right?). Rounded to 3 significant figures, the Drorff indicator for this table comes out 46.9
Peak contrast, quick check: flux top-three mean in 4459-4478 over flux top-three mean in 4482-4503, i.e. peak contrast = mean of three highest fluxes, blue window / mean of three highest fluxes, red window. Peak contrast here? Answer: 0.96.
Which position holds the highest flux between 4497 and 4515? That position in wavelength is 4510.05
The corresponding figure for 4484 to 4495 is 4487.26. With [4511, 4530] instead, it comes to 4516.29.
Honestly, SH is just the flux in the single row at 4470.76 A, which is 40.6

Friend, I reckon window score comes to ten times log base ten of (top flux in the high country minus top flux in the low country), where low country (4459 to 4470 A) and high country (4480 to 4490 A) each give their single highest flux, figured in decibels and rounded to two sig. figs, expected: 6.9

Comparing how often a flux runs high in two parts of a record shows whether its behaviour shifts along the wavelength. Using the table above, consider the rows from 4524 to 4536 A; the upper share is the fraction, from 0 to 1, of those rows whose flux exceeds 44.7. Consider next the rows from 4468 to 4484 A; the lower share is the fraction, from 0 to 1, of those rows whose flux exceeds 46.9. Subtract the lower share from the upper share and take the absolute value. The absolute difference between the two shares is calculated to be 0.33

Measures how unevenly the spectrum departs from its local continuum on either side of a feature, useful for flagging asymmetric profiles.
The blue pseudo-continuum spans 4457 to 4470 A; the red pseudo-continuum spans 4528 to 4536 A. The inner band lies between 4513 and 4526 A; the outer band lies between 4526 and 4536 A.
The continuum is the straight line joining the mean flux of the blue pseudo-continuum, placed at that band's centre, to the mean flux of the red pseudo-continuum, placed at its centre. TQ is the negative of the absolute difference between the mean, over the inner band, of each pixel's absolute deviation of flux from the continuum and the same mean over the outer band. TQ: -4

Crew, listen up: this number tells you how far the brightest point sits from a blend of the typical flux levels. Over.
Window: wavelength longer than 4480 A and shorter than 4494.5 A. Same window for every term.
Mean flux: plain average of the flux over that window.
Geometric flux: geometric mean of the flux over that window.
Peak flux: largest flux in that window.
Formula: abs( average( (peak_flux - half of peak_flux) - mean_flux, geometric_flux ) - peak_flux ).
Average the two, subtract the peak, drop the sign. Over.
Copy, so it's 36.9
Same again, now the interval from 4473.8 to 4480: 34.1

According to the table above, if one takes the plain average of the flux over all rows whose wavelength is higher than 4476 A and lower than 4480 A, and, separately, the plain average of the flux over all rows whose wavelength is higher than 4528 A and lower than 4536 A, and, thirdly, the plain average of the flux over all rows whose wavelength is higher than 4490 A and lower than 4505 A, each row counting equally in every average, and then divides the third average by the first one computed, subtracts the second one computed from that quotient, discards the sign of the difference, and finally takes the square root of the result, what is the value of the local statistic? 6.34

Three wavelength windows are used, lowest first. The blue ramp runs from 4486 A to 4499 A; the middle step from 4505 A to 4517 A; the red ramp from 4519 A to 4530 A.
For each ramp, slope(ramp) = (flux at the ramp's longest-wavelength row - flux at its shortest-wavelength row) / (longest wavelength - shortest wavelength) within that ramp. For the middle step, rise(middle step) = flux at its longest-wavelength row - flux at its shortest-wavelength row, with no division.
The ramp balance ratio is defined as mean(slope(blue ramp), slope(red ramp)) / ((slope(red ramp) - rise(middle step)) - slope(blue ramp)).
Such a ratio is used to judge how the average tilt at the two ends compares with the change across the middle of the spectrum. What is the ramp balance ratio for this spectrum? 1.5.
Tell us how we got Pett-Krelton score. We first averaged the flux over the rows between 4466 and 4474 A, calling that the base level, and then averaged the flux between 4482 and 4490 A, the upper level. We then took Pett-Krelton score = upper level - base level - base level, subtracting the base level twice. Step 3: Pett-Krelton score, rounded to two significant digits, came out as -41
